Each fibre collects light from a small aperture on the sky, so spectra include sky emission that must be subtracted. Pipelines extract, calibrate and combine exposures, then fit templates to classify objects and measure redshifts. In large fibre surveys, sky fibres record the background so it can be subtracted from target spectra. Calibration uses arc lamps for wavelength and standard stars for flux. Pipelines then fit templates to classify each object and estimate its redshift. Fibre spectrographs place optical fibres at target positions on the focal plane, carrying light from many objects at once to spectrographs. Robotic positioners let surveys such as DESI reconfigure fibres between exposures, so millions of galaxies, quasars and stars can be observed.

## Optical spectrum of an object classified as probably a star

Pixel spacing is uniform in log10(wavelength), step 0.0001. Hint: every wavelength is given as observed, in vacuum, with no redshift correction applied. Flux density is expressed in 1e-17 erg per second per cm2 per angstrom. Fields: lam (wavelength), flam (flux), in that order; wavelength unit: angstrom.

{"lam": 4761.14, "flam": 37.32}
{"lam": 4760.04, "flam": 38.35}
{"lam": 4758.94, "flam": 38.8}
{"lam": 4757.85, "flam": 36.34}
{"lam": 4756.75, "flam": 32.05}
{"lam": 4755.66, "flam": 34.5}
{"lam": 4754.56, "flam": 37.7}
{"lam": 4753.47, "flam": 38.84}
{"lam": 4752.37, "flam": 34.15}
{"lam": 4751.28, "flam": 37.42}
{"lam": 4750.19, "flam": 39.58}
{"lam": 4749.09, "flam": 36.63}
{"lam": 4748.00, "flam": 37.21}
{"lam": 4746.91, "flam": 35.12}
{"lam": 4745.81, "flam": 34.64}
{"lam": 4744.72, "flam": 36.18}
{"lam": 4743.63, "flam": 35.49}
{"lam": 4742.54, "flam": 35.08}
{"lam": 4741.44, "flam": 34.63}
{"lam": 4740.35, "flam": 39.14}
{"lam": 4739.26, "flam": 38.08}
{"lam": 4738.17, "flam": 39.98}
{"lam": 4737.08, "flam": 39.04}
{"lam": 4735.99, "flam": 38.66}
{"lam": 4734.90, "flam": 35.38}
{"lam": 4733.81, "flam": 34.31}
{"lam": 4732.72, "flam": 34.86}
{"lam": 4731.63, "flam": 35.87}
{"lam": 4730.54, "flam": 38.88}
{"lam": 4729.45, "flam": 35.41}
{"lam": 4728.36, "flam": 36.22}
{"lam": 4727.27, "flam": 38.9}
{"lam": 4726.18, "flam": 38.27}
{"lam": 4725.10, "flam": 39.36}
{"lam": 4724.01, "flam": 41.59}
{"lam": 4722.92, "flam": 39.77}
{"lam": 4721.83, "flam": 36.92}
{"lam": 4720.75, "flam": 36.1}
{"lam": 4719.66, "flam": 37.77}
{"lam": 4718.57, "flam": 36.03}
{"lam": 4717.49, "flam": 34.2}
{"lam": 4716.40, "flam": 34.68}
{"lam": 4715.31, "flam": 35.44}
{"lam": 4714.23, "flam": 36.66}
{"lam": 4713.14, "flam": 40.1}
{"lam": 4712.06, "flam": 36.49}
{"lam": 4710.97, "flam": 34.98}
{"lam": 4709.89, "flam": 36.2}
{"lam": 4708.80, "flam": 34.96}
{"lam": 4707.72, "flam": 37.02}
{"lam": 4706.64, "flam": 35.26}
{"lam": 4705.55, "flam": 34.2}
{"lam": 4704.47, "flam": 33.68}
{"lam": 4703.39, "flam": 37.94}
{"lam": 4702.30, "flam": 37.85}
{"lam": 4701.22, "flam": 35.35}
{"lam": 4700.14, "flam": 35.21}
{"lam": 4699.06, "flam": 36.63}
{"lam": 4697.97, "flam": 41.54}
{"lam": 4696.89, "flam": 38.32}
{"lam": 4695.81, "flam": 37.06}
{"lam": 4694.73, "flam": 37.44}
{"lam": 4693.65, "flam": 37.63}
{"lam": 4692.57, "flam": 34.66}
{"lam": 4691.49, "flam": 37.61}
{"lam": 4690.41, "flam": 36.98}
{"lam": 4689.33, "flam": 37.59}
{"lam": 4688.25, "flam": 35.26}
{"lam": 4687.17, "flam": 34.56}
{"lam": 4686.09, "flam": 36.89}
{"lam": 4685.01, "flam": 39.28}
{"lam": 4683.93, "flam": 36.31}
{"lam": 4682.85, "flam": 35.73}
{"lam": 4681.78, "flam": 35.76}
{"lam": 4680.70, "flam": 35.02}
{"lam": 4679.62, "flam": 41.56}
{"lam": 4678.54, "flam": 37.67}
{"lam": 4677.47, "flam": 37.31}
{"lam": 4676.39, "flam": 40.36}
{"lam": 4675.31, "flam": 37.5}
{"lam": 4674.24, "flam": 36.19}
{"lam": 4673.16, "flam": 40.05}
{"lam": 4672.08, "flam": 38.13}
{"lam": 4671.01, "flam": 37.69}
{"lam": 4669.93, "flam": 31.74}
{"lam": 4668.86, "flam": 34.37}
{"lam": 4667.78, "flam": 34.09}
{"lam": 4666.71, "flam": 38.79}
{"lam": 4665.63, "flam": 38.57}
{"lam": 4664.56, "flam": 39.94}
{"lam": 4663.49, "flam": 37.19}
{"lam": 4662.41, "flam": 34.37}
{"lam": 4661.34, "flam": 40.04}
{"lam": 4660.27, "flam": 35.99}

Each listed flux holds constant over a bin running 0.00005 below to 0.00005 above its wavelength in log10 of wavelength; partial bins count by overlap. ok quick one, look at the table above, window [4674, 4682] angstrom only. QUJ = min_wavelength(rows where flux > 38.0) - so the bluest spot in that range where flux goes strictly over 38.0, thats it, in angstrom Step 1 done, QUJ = 4676.39 angstrom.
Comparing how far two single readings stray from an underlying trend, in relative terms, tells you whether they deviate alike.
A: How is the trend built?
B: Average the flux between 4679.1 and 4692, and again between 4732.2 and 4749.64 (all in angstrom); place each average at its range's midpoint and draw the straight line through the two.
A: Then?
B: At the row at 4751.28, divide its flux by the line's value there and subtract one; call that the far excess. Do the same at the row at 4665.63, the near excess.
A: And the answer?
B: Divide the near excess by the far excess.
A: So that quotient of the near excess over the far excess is 1.6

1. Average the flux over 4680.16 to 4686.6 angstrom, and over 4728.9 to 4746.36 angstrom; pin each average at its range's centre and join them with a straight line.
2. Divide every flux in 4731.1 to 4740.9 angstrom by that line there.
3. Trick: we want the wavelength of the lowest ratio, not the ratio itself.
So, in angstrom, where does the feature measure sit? 4733.81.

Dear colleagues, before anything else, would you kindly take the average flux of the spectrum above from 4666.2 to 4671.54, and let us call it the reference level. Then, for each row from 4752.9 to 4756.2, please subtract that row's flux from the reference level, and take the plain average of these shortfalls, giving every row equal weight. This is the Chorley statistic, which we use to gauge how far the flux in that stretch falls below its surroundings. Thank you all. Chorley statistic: -1.7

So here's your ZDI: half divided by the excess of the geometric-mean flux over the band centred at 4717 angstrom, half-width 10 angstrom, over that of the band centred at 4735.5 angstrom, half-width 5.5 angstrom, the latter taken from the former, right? -1.3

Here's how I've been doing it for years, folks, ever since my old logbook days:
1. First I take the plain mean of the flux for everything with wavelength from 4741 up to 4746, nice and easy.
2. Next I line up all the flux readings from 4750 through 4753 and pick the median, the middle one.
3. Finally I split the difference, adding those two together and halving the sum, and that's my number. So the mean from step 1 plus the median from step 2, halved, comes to 36.3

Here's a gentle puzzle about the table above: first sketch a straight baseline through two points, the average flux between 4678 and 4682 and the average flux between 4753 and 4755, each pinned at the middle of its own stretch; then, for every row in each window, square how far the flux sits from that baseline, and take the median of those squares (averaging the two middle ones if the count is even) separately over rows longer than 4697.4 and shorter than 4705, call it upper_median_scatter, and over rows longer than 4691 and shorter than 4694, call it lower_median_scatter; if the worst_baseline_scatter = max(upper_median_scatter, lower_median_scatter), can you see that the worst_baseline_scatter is 6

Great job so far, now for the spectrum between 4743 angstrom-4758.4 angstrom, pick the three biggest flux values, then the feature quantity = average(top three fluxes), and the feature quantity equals 38.7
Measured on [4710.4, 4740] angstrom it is 40.6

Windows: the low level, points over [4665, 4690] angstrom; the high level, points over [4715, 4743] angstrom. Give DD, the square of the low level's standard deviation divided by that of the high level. 1.2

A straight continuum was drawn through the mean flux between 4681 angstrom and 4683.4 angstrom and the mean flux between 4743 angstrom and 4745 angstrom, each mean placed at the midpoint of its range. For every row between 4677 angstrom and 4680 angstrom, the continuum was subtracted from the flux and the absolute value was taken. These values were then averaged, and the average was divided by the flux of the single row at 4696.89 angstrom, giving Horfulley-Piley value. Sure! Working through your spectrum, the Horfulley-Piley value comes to 0.08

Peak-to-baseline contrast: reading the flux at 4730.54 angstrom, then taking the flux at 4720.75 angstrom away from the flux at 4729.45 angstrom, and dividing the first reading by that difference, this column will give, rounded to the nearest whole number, -56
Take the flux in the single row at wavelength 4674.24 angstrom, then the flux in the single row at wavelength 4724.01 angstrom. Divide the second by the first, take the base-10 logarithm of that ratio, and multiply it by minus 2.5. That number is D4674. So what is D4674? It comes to -0.15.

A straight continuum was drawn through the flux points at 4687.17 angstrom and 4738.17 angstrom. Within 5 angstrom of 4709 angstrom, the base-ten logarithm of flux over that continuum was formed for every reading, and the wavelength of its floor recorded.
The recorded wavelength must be 4704.47 angstrom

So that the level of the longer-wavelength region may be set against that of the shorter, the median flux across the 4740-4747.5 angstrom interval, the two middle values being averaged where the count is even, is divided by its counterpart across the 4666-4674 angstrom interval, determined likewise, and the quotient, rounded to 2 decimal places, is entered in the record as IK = 0.93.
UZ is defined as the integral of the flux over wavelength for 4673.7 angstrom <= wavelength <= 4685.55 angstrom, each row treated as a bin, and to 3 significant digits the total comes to 445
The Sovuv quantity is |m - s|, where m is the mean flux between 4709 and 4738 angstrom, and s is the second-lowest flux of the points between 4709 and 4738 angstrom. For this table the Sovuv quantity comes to 2.7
